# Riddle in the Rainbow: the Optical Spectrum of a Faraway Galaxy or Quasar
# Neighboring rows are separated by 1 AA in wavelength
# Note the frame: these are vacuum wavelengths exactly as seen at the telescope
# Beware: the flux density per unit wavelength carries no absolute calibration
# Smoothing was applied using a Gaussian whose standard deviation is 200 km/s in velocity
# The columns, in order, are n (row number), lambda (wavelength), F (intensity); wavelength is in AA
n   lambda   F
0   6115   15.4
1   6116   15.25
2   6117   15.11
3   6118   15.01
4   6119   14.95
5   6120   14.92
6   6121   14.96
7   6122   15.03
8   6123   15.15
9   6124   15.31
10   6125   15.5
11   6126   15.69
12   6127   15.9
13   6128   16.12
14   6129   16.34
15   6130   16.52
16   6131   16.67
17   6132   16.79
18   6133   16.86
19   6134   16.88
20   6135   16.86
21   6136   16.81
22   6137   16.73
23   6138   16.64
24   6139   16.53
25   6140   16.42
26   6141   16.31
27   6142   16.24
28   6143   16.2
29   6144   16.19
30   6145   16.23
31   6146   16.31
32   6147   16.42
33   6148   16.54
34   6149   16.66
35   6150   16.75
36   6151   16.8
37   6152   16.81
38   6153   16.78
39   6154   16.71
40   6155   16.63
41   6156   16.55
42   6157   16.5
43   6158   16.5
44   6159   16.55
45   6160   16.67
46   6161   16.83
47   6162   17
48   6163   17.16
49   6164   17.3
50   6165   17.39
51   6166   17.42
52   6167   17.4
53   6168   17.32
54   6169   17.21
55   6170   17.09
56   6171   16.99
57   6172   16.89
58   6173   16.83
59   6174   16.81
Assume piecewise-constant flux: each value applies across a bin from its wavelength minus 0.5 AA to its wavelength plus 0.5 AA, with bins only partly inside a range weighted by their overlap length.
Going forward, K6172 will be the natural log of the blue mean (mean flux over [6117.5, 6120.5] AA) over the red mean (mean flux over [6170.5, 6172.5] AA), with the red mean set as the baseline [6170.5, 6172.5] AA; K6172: -0.12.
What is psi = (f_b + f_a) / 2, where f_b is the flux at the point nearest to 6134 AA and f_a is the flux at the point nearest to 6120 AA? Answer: 15.9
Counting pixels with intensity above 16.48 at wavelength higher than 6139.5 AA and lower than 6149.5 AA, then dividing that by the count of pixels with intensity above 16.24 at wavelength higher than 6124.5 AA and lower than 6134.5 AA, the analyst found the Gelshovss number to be 0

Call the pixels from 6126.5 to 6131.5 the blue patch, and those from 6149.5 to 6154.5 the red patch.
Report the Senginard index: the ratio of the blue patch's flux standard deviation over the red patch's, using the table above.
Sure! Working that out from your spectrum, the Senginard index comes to 7.6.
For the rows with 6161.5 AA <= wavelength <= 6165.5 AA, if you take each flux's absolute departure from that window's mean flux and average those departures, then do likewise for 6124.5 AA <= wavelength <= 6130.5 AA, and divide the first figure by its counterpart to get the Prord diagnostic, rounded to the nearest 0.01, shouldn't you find 0.42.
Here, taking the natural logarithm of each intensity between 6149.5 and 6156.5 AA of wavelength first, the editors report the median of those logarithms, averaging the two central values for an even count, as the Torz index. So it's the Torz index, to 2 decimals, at 2.82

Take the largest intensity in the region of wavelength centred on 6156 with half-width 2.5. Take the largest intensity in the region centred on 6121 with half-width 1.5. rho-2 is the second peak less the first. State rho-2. -1.7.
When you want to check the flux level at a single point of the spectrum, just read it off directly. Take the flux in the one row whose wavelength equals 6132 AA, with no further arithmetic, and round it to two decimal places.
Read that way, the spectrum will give 16.79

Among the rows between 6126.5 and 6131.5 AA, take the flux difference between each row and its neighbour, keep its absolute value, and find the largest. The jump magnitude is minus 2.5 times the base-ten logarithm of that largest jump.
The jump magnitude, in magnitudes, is 1.6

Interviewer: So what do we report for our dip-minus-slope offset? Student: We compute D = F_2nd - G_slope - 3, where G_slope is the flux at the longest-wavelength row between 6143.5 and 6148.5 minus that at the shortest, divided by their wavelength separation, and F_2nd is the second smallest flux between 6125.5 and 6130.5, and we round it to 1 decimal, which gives 12.8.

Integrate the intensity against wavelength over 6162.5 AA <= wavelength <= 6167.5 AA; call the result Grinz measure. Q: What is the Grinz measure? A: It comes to 87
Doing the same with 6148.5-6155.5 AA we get 117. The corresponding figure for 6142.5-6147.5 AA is 81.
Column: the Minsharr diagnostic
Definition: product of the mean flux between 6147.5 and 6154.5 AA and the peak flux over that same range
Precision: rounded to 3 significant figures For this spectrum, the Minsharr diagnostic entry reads 281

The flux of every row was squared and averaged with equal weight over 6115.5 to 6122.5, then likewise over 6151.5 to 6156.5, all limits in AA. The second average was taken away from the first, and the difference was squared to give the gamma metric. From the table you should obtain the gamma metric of 2784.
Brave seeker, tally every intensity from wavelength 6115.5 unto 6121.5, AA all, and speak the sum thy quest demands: 90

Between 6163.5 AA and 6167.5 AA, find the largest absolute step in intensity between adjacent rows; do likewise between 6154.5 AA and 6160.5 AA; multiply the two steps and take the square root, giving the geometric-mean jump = 0.10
